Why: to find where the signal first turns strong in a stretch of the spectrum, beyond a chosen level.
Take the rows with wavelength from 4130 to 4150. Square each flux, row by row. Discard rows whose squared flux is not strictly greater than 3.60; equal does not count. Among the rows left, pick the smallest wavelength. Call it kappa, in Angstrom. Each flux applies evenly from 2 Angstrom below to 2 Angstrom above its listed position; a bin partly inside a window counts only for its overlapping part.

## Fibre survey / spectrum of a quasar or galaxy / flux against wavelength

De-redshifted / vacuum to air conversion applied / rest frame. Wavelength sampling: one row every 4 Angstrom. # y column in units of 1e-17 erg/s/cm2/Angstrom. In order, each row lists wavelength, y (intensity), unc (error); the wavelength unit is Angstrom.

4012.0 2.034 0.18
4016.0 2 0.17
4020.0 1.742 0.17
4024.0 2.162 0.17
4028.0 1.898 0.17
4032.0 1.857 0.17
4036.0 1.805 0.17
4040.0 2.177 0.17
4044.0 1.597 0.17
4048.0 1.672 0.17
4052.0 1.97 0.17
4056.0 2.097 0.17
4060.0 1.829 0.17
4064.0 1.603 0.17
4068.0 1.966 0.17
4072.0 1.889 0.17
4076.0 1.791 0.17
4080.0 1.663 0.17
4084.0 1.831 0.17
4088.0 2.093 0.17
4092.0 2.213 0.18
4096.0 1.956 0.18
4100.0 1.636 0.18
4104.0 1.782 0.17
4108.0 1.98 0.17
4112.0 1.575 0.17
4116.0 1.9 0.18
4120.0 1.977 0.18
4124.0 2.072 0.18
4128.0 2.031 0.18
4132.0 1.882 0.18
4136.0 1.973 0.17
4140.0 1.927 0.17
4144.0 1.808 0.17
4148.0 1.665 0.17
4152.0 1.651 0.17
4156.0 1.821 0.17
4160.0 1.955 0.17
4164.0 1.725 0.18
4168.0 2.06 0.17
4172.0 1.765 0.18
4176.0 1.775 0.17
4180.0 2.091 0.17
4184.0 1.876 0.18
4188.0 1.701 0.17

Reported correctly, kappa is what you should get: 4136.0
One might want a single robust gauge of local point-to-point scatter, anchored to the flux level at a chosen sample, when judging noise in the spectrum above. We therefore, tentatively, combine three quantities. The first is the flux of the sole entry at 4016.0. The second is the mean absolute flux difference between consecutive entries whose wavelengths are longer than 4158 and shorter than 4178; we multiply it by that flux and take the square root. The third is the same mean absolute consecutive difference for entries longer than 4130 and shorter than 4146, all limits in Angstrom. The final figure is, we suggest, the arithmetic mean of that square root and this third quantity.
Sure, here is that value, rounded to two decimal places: 0.37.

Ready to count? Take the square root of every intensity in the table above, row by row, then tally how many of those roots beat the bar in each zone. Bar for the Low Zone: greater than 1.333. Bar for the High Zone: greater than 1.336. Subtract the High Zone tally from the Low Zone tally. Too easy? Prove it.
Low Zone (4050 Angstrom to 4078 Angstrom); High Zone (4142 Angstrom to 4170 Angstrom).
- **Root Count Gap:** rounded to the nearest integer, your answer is 2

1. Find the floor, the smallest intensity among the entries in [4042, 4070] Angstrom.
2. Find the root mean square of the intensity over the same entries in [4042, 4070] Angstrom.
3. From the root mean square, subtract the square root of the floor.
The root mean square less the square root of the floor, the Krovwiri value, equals 0.56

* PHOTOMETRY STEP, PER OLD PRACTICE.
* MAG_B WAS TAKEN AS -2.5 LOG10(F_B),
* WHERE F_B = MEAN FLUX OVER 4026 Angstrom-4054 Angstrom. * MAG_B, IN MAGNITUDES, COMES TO -0.67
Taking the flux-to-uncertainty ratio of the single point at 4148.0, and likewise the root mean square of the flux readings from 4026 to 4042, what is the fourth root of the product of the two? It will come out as 2.09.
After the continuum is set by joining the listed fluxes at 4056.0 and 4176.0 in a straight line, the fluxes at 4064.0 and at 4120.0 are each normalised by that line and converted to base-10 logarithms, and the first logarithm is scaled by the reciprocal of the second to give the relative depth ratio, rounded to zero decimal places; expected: -10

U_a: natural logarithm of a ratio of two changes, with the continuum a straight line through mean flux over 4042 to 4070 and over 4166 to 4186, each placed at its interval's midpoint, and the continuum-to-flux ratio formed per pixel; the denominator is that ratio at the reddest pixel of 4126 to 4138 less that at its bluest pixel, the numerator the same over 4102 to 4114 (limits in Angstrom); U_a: 1.5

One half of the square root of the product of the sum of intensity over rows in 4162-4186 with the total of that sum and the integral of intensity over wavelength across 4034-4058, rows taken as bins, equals 12.6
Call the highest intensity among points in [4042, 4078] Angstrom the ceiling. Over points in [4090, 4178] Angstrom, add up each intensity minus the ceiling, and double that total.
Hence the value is -10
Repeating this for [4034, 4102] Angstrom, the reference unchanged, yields -8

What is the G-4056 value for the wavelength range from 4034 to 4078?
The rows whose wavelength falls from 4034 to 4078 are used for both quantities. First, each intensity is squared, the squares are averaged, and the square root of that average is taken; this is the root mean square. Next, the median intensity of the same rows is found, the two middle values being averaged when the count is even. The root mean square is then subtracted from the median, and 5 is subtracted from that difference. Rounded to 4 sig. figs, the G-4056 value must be -5.034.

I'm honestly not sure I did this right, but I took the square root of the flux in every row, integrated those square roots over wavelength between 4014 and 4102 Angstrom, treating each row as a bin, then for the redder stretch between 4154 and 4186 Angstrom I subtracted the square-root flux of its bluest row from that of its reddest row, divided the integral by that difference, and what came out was 5964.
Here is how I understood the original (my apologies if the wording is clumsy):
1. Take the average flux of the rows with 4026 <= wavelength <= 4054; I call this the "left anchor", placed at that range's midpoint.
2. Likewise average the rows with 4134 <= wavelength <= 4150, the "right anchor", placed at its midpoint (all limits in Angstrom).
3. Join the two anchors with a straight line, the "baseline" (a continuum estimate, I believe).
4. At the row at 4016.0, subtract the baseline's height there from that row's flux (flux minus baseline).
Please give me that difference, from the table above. 0.14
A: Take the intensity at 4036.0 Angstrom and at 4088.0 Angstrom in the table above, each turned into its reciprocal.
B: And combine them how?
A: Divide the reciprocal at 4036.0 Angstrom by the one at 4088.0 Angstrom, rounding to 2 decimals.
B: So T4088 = 1.16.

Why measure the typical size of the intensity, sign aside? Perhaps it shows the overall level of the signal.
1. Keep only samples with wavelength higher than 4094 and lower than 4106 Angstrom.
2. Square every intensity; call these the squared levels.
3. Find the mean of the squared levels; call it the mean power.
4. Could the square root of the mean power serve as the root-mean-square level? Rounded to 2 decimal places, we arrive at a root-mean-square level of 1.80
